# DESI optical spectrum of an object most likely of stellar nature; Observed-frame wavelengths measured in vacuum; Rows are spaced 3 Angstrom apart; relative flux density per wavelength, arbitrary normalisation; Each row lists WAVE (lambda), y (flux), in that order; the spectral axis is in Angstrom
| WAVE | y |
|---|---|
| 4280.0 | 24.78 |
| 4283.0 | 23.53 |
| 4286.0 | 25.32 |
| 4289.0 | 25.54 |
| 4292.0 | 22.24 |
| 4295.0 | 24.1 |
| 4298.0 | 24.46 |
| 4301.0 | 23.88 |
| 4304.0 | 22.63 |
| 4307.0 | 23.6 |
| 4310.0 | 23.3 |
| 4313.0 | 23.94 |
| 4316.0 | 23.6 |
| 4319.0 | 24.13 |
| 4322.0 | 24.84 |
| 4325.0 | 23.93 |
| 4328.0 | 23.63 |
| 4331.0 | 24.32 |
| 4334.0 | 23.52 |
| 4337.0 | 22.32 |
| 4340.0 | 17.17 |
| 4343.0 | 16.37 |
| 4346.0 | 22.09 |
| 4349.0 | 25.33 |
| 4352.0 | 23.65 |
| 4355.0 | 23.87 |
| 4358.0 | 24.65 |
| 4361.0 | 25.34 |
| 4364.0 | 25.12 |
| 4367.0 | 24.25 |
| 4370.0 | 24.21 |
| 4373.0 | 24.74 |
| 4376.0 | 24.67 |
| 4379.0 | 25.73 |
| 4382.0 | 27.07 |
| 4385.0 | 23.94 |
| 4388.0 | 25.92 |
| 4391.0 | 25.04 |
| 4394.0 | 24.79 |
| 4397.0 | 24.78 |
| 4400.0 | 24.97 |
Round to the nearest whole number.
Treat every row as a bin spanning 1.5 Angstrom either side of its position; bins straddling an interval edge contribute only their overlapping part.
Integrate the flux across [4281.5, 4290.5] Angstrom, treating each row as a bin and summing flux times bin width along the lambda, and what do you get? 223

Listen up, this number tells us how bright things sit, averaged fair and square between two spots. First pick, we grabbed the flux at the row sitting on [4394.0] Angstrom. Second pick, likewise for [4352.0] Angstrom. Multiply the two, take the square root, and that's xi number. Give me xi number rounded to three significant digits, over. 24.2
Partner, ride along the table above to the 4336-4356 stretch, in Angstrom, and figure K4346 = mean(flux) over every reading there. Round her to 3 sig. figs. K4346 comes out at 21.5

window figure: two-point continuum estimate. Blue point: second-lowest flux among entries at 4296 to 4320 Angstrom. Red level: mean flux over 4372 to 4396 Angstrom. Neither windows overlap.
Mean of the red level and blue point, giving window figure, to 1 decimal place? 24.3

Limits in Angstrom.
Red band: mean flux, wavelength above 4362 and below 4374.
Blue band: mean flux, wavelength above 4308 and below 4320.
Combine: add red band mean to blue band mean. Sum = 48.3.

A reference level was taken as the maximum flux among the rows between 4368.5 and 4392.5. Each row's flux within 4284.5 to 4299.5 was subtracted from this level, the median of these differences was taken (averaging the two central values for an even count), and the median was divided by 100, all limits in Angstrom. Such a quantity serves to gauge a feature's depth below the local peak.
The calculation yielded 0.0261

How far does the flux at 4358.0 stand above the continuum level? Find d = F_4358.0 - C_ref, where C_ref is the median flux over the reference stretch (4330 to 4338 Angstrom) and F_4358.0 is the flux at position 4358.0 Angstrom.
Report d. 1.1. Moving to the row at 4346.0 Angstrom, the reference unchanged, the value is -1.4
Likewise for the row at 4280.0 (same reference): 1.3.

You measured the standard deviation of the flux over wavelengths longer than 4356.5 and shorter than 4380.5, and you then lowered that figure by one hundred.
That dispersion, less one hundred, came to -99.5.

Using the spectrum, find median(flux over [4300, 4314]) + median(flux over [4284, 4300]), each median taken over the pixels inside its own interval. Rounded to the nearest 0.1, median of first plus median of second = 48.1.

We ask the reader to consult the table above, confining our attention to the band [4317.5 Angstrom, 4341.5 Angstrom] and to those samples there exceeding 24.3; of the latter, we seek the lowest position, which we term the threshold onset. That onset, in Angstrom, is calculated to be 4322.0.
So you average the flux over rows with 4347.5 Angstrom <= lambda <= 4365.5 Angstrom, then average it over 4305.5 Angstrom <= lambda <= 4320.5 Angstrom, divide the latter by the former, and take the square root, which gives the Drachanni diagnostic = 0.98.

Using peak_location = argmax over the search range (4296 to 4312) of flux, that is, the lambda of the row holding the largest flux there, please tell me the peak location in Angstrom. 4298.0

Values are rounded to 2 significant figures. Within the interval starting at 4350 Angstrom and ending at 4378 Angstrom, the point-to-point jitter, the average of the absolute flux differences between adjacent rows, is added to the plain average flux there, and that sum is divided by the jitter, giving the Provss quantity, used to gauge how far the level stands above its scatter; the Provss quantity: 58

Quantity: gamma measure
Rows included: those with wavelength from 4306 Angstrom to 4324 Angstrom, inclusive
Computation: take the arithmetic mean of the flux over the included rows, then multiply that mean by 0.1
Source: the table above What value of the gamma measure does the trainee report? 2.39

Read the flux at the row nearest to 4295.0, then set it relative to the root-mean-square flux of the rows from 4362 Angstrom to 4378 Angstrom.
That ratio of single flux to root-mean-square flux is 0.98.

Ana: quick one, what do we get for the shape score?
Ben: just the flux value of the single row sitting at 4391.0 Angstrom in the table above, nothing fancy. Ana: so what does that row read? 25.04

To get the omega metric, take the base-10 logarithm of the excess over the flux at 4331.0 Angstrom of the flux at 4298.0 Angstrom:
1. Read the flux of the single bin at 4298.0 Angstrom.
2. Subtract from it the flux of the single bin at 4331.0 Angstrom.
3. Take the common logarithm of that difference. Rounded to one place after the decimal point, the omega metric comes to -0.9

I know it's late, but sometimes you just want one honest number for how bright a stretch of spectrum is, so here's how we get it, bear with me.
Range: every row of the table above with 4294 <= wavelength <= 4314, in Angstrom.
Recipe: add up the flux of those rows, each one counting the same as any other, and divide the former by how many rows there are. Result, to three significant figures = 23.7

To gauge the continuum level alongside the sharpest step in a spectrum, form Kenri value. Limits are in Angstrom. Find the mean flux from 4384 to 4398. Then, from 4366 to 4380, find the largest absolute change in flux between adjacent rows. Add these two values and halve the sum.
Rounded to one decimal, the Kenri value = 13.0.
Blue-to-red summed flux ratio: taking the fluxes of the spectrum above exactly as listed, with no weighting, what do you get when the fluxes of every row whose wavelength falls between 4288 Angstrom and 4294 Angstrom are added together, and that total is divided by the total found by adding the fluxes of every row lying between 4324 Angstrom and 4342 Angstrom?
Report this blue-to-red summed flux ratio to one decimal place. 0.4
